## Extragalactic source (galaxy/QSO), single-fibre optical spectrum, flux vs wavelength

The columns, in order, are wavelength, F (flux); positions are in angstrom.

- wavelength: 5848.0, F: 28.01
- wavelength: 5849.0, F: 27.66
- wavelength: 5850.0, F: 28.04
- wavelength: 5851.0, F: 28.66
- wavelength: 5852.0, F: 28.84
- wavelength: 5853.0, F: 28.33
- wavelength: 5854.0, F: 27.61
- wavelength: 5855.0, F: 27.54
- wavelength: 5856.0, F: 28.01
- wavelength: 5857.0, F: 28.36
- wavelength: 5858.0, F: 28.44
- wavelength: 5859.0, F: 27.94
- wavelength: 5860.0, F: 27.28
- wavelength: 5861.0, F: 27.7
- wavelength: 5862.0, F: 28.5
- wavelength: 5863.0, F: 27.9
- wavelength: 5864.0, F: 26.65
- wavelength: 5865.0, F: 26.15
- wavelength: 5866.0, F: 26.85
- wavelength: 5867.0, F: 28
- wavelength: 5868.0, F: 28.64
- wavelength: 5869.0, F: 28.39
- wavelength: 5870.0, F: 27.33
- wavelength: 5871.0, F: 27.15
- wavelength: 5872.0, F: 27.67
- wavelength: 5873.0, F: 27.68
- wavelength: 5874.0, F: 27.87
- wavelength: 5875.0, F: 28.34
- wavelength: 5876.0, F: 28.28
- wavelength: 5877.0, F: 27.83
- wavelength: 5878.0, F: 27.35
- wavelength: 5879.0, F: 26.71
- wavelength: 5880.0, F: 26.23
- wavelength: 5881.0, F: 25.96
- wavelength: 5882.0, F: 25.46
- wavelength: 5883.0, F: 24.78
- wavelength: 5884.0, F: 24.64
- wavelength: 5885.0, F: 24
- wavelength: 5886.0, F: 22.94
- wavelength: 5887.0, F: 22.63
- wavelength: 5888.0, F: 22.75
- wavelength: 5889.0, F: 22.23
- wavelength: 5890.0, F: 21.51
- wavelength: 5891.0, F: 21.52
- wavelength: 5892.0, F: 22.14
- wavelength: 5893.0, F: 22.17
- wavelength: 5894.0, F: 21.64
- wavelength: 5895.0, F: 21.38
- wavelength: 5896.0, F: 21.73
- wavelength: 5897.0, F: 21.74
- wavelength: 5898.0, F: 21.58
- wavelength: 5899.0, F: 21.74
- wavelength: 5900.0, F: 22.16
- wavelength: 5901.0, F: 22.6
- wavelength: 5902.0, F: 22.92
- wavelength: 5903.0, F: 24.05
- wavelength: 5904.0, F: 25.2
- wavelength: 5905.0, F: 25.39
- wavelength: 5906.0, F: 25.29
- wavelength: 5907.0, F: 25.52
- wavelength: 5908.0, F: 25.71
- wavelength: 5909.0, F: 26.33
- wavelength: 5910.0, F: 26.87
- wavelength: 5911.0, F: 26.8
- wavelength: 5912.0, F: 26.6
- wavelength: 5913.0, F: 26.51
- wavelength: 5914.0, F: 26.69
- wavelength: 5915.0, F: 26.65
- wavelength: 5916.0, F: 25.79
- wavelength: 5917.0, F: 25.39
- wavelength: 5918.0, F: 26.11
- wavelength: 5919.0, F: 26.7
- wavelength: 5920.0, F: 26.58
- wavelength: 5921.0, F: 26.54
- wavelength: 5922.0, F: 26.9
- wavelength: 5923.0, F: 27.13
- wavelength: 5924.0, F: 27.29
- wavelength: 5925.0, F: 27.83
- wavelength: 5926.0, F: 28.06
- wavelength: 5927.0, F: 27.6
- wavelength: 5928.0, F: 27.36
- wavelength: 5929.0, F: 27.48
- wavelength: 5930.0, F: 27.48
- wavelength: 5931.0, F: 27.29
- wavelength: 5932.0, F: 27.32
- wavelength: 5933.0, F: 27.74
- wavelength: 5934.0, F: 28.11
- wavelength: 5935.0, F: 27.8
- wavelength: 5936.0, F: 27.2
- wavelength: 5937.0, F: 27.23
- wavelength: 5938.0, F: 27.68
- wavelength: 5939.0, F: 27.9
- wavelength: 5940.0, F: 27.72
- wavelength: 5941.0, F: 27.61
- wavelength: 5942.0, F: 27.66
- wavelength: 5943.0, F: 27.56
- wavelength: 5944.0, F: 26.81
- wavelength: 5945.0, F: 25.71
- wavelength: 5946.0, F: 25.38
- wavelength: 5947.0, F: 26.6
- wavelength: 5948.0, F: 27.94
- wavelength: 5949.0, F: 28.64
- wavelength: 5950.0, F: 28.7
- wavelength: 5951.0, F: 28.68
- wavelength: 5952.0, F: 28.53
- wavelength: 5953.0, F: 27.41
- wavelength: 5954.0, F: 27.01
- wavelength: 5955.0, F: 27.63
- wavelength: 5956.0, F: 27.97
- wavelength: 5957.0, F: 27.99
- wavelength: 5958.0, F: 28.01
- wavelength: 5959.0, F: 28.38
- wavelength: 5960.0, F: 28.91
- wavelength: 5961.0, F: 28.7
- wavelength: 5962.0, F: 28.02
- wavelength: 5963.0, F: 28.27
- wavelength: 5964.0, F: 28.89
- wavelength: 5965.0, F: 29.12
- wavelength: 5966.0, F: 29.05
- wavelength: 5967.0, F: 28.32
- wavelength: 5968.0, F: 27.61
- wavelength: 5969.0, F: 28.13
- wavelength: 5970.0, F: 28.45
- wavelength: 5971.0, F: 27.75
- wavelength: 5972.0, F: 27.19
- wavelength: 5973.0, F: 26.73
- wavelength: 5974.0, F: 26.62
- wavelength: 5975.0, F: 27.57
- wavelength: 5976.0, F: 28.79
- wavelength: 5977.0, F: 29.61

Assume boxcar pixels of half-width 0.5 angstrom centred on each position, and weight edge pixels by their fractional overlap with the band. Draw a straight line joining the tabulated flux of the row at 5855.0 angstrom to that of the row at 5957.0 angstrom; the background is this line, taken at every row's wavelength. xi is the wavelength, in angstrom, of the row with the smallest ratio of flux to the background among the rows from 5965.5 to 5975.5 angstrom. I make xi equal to 5974.0 angstrom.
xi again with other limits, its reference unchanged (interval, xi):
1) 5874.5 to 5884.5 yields 5884.0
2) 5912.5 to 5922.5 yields 5917.0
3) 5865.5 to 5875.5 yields 5866.0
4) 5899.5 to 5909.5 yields 5900.0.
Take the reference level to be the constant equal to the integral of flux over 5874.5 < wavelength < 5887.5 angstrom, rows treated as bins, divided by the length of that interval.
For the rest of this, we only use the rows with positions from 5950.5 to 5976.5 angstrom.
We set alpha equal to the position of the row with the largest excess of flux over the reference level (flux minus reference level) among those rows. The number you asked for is 5965.0 angstrom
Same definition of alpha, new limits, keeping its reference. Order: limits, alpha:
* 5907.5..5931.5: 5926.0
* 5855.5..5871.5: 5868.0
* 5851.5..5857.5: 5852.0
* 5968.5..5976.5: 5976.0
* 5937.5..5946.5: 5939.0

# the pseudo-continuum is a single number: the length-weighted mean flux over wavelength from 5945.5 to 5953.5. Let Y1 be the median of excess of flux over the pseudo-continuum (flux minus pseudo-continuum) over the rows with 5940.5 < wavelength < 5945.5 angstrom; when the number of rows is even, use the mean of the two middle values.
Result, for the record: -0.2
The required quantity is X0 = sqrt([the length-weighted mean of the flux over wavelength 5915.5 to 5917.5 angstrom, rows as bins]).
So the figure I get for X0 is 5.06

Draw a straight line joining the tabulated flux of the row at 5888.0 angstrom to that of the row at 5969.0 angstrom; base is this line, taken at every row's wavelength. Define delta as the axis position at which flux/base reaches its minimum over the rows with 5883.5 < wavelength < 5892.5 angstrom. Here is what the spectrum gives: 5891.0 angstrom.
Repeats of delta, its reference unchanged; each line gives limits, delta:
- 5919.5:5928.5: 5921.0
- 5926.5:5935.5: 5932.0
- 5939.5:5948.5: 5946.0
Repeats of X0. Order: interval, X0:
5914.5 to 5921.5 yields 5.12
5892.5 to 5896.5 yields 4.66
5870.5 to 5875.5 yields 5.27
